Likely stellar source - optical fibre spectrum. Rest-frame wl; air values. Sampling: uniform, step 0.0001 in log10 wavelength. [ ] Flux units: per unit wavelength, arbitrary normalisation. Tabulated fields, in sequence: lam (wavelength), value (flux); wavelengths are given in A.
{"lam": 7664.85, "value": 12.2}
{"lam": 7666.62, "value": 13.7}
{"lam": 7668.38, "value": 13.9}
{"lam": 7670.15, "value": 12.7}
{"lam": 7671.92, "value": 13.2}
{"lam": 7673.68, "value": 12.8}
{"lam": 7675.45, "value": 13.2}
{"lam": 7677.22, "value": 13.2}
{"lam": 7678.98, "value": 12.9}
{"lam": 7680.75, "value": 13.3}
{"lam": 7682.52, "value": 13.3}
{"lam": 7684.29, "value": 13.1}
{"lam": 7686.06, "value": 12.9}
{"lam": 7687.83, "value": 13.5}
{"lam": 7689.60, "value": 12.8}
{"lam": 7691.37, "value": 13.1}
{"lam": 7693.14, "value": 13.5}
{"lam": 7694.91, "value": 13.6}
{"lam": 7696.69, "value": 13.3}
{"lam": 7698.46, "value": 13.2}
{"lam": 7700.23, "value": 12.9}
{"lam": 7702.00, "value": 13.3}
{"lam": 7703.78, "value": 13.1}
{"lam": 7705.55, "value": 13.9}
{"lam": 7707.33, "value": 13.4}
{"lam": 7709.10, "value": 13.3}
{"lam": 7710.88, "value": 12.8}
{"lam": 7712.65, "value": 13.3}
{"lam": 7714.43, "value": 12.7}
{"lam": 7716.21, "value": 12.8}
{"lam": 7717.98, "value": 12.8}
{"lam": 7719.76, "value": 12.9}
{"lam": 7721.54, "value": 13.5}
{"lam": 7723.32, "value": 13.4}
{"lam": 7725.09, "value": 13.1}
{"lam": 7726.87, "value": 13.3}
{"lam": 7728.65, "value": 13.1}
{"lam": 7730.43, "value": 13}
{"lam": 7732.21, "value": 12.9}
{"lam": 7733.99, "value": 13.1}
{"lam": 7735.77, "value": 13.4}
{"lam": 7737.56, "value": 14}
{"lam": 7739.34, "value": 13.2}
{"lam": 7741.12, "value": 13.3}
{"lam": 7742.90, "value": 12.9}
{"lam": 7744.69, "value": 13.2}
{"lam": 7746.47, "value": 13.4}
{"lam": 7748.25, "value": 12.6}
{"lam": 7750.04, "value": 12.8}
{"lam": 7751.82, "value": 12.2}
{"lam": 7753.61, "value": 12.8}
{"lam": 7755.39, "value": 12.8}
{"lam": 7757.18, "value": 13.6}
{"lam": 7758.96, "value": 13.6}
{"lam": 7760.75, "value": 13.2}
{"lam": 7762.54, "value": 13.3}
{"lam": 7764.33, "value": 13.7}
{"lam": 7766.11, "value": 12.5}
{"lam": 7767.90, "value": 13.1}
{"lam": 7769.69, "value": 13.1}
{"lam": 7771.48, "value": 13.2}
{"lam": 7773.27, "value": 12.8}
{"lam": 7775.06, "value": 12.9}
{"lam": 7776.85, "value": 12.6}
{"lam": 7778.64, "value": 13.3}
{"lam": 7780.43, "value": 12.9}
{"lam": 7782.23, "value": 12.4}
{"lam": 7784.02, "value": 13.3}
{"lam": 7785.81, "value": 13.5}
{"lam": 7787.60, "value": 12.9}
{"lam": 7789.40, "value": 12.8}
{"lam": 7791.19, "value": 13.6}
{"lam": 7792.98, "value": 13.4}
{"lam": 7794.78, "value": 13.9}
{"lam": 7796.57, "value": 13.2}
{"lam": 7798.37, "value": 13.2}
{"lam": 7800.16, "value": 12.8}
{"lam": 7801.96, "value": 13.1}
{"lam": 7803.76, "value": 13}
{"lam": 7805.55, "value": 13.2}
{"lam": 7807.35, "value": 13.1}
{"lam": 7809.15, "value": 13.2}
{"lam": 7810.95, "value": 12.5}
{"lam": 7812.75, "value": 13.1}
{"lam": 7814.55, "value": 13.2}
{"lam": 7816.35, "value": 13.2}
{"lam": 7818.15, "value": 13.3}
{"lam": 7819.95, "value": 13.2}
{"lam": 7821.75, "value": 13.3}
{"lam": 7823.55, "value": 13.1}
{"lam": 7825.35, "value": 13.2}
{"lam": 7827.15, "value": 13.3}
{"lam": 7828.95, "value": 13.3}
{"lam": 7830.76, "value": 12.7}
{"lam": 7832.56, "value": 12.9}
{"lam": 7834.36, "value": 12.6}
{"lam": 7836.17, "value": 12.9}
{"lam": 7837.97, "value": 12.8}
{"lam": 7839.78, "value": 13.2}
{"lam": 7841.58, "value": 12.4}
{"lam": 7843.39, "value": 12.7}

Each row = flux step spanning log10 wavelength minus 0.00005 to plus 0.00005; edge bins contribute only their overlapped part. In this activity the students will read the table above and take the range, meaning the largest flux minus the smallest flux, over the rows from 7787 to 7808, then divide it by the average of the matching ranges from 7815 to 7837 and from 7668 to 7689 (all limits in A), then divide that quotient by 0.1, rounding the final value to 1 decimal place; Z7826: 11.6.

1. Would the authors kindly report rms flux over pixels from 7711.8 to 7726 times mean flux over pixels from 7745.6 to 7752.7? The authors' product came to 167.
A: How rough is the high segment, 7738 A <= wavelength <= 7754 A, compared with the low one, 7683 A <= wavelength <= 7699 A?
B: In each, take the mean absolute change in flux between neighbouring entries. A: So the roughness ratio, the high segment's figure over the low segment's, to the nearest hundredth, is 1.19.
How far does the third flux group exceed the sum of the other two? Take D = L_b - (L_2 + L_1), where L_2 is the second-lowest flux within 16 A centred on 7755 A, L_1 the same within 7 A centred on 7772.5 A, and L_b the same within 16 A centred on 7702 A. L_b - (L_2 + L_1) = -12.4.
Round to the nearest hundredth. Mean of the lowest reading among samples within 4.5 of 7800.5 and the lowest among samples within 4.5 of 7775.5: 12.70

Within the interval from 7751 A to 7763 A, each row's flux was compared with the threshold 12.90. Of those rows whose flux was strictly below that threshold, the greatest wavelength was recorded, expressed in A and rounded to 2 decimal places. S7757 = 7755.39 A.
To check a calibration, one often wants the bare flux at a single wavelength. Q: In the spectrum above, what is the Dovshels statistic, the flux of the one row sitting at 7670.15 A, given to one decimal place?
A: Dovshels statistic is 12.7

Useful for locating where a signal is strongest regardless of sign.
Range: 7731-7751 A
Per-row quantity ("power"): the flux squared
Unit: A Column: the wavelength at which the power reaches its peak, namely 7737.56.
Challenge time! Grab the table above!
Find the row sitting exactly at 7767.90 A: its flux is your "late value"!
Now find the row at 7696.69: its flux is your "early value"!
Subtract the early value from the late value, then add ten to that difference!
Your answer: 9.80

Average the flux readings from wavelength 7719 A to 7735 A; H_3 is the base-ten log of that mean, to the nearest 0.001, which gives 1.119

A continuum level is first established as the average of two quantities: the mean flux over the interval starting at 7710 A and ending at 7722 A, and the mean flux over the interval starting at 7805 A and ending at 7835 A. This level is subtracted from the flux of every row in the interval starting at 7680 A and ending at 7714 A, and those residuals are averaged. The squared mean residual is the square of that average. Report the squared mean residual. 0.046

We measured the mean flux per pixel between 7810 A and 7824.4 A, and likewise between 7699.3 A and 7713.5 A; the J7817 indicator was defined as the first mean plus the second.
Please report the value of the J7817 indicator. 26.4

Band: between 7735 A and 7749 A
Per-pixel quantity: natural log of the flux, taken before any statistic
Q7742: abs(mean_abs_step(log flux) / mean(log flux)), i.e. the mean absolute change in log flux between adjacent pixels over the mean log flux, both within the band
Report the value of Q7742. 0.013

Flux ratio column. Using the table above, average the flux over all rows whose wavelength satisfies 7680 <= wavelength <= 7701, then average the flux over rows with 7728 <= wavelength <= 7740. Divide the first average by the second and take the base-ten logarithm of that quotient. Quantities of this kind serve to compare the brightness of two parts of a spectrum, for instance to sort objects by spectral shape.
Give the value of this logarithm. -0.0011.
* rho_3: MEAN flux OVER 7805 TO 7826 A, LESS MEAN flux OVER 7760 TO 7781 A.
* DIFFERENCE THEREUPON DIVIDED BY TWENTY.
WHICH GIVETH 0.004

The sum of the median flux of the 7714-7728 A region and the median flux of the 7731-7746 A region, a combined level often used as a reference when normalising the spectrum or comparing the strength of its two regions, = 26.2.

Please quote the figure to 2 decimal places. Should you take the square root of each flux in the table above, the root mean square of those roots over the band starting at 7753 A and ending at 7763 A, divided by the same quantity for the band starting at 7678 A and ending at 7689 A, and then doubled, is 2.00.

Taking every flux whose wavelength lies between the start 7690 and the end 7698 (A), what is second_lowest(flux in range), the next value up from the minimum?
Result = 13.3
